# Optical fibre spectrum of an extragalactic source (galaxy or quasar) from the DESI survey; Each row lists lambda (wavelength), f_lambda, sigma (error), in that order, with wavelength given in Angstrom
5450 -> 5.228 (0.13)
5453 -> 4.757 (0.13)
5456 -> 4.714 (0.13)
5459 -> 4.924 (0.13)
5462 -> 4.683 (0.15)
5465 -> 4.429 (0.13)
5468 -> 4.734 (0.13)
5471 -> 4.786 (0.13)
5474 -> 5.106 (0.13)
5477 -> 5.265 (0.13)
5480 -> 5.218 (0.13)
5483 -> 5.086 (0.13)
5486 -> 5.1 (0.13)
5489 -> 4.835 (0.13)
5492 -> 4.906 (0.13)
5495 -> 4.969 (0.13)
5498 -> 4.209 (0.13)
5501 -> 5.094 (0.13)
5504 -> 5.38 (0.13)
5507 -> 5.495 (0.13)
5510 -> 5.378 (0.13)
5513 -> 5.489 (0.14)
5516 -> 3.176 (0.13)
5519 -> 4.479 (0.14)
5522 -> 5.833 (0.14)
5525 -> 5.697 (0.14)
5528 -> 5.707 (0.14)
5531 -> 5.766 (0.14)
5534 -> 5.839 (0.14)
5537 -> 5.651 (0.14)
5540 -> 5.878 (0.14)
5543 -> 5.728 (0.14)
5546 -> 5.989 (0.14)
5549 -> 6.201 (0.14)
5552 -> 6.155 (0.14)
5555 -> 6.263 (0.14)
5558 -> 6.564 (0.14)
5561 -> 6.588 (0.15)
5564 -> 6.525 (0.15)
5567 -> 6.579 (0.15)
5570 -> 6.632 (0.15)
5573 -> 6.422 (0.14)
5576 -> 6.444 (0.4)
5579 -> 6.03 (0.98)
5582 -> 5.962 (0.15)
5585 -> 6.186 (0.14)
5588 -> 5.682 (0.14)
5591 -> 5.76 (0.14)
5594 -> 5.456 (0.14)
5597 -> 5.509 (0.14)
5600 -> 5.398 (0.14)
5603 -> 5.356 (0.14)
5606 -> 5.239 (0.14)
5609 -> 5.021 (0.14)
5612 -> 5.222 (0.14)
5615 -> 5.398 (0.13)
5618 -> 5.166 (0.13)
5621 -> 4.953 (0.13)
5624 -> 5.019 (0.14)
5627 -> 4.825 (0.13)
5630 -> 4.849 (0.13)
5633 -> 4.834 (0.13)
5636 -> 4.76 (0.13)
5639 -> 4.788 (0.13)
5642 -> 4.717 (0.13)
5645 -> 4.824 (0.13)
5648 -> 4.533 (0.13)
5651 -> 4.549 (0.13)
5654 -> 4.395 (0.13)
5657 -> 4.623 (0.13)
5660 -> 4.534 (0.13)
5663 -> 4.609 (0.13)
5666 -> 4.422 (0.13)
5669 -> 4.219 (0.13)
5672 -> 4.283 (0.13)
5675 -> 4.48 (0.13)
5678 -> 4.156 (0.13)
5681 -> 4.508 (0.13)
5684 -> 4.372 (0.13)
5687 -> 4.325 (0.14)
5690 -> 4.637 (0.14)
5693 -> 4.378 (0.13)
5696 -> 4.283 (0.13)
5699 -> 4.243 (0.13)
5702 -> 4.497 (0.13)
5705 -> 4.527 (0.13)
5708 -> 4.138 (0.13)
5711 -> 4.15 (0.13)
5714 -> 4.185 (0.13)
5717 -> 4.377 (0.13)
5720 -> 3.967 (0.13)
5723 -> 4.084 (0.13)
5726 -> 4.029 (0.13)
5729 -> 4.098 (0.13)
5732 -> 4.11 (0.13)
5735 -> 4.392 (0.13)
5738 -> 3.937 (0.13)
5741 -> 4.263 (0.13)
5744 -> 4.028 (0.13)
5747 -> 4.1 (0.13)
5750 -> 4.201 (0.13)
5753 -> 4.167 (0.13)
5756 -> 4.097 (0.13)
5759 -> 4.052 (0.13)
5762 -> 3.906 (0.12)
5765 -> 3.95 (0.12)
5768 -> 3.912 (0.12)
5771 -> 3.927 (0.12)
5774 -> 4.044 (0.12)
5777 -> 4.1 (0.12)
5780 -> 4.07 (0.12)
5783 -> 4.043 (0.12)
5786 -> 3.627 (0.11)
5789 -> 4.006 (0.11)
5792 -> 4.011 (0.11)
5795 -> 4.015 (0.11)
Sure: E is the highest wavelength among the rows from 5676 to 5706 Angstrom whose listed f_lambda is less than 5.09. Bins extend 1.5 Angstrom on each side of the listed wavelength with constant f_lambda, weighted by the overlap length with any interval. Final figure 5705 Angstrom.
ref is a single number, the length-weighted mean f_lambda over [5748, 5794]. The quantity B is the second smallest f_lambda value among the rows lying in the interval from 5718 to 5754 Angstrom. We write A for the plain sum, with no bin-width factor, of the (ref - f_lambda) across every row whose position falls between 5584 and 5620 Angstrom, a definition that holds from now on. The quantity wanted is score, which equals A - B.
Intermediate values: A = -17.3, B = 3.967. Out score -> -21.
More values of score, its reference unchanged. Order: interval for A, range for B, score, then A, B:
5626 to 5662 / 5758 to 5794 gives -12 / -8.1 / 3.906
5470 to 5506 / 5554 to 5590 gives -18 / -11.9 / 5.962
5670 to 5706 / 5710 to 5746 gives -9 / -4.6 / 3.967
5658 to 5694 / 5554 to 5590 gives -11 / -4.8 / 5.962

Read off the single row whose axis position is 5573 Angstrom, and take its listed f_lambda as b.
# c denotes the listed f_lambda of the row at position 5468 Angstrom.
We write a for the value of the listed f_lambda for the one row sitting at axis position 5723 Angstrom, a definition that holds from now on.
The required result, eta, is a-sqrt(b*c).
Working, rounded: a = 4.084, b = 6.422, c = 4.734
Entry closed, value -1.43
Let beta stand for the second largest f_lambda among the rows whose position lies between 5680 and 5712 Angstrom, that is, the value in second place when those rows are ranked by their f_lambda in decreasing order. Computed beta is 4.527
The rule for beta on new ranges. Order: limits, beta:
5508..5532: 5.766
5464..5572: 6.588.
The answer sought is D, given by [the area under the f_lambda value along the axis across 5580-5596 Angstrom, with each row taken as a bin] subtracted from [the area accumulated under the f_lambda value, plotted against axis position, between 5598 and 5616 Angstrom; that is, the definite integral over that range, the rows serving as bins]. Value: 2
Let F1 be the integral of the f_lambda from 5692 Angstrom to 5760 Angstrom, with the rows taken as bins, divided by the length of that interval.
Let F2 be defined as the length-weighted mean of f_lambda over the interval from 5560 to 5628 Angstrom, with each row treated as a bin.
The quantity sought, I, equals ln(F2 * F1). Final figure 3.17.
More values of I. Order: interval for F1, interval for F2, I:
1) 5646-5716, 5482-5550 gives 3.15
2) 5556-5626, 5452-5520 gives 3.34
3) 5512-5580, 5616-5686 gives 3.31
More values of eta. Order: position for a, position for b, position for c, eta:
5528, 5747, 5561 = 0.51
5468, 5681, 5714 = 0.39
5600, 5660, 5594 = 0.42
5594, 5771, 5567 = 0.37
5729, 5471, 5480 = -0.90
